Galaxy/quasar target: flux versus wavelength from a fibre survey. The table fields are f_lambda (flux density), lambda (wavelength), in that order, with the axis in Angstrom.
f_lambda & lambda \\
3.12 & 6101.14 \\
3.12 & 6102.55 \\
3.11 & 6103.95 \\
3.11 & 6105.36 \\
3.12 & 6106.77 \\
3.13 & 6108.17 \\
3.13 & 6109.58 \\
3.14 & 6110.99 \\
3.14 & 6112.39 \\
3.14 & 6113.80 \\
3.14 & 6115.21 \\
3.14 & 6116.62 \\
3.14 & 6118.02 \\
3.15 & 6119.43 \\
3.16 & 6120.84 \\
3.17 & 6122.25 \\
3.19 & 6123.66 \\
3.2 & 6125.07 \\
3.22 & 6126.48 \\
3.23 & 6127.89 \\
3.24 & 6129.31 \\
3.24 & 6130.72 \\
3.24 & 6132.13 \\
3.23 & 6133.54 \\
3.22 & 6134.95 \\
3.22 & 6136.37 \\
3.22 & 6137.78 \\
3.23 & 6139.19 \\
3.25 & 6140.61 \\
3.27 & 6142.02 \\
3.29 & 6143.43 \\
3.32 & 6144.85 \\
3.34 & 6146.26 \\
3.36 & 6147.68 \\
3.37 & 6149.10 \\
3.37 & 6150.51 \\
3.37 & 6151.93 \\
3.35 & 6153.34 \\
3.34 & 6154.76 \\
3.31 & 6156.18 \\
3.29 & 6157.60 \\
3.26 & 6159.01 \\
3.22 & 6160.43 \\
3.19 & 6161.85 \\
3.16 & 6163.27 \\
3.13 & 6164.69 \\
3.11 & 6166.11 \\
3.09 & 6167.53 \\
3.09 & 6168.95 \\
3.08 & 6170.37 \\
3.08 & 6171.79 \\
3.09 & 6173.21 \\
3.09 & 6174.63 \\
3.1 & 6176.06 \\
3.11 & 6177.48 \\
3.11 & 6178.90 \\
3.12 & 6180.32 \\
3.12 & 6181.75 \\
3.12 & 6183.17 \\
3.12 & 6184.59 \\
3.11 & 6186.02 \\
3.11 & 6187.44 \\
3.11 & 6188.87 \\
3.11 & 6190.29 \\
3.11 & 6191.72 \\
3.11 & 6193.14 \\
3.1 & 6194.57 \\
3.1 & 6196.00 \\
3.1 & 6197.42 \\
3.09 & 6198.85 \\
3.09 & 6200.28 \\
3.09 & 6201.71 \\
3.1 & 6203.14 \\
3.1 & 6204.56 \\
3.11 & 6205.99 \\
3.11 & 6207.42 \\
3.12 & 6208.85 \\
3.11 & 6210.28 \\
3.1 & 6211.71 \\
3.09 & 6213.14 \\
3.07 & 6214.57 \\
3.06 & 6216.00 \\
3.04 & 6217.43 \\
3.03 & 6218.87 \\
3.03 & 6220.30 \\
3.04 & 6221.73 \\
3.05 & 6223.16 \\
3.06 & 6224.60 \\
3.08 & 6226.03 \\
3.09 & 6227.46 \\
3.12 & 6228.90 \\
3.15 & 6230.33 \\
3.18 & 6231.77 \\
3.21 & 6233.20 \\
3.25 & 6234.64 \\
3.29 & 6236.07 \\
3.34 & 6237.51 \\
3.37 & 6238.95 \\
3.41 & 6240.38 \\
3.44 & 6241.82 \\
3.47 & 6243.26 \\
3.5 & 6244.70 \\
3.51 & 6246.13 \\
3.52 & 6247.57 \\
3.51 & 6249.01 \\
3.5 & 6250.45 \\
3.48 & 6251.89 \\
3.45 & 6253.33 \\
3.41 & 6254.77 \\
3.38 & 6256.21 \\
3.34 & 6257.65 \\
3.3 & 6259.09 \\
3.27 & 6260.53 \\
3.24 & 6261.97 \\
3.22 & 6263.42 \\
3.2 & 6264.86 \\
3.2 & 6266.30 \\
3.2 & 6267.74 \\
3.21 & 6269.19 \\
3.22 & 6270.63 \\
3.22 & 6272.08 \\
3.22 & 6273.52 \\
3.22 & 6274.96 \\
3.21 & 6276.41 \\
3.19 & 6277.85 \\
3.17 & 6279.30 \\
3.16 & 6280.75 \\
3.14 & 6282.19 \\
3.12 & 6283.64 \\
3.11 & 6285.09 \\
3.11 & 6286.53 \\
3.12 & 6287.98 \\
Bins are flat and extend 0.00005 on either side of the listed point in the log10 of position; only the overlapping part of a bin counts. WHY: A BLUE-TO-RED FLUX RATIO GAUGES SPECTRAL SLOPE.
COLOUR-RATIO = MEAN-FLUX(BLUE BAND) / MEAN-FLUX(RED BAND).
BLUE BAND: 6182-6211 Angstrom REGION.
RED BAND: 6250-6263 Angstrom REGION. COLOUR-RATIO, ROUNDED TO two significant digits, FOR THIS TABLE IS 0.92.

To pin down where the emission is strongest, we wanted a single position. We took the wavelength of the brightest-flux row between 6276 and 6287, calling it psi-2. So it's 6276.41 Angstrom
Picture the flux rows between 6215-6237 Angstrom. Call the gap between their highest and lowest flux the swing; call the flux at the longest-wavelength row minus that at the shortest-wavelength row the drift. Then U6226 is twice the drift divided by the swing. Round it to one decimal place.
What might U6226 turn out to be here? 1.8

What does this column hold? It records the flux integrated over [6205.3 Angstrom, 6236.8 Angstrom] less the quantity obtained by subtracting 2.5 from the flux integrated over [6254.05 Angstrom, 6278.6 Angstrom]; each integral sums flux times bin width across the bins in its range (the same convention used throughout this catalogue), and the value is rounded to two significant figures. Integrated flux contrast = 21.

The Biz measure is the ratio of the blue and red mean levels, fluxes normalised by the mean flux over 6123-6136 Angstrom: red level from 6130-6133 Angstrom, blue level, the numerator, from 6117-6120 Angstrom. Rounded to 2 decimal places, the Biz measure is 0.97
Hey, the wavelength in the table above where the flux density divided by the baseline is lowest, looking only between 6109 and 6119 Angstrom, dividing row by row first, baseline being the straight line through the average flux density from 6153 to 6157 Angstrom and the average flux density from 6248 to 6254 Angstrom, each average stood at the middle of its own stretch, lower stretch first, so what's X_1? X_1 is 6118.02 Angstrom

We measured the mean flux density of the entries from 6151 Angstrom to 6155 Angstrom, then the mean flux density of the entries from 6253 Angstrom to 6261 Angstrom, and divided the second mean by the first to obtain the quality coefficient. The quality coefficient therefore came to 1.00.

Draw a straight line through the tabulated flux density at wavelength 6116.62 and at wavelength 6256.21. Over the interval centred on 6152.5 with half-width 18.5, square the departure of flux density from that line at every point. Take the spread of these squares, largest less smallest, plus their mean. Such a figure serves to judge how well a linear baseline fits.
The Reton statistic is 0.043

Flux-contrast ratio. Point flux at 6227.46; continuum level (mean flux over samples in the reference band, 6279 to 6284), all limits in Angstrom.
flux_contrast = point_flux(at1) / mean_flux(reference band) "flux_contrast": 0.98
